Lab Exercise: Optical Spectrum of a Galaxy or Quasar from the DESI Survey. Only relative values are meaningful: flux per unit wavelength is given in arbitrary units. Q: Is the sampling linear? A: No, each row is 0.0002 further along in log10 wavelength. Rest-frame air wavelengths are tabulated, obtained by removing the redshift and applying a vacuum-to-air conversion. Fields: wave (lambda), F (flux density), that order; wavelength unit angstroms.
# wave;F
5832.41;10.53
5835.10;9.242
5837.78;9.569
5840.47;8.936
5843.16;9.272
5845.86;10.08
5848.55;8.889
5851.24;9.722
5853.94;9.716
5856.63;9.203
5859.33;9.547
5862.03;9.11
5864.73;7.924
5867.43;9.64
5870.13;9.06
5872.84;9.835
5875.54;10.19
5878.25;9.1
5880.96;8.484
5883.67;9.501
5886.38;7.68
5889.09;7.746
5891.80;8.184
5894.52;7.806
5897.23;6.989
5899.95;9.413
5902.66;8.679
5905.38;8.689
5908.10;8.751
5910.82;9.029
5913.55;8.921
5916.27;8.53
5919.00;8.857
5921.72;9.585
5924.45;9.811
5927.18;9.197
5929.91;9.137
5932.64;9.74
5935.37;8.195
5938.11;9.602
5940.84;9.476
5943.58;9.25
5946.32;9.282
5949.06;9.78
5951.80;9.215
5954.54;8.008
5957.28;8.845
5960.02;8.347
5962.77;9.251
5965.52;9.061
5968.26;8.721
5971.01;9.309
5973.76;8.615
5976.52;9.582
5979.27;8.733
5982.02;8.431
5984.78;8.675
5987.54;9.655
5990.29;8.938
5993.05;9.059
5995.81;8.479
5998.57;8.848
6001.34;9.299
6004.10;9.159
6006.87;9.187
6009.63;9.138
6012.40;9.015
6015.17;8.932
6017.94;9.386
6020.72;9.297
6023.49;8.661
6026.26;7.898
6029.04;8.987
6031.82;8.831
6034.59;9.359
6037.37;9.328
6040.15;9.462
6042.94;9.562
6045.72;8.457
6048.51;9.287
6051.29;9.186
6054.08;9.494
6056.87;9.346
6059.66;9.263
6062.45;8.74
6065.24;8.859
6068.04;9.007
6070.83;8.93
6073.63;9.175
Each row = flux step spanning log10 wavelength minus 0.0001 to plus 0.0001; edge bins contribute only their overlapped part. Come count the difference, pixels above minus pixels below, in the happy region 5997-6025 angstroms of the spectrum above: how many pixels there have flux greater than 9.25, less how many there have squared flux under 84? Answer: -3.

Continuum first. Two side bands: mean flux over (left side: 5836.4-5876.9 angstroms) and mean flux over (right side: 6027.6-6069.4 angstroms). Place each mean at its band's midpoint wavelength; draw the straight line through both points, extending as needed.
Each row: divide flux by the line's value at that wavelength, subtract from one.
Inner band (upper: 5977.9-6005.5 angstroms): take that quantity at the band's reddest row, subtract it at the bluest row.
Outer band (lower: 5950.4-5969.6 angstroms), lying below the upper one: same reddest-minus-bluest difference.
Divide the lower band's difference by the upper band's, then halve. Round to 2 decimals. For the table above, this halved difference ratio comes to -0.52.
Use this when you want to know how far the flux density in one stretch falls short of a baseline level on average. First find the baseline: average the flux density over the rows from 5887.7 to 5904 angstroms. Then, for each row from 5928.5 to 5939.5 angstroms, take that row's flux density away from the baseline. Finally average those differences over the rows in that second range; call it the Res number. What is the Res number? -1.0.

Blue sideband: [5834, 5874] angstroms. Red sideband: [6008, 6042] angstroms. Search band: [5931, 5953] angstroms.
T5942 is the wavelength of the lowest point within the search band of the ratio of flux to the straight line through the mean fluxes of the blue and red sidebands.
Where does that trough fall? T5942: 5935.37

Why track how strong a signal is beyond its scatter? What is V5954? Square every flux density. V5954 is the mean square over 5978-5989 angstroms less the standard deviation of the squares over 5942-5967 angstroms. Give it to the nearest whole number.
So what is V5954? 70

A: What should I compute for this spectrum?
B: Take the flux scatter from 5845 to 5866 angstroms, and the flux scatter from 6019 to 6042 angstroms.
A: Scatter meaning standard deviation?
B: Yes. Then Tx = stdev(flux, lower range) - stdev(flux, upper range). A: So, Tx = 0.1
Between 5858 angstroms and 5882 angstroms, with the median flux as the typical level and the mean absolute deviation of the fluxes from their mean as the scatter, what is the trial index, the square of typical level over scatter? 299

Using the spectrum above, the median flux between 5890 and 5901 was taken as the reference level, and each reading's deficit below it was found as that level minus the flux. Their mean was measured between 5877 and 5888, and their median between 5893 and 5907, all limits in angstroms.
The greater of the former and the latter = -0.7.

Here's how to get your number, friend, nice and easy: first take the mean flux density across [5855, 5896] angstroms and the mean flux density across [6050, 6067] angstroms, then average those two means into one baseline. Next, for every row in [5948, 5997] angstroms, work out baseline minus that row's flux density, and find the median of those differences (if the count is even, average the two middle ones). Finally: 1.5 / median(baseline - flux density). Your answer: 13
